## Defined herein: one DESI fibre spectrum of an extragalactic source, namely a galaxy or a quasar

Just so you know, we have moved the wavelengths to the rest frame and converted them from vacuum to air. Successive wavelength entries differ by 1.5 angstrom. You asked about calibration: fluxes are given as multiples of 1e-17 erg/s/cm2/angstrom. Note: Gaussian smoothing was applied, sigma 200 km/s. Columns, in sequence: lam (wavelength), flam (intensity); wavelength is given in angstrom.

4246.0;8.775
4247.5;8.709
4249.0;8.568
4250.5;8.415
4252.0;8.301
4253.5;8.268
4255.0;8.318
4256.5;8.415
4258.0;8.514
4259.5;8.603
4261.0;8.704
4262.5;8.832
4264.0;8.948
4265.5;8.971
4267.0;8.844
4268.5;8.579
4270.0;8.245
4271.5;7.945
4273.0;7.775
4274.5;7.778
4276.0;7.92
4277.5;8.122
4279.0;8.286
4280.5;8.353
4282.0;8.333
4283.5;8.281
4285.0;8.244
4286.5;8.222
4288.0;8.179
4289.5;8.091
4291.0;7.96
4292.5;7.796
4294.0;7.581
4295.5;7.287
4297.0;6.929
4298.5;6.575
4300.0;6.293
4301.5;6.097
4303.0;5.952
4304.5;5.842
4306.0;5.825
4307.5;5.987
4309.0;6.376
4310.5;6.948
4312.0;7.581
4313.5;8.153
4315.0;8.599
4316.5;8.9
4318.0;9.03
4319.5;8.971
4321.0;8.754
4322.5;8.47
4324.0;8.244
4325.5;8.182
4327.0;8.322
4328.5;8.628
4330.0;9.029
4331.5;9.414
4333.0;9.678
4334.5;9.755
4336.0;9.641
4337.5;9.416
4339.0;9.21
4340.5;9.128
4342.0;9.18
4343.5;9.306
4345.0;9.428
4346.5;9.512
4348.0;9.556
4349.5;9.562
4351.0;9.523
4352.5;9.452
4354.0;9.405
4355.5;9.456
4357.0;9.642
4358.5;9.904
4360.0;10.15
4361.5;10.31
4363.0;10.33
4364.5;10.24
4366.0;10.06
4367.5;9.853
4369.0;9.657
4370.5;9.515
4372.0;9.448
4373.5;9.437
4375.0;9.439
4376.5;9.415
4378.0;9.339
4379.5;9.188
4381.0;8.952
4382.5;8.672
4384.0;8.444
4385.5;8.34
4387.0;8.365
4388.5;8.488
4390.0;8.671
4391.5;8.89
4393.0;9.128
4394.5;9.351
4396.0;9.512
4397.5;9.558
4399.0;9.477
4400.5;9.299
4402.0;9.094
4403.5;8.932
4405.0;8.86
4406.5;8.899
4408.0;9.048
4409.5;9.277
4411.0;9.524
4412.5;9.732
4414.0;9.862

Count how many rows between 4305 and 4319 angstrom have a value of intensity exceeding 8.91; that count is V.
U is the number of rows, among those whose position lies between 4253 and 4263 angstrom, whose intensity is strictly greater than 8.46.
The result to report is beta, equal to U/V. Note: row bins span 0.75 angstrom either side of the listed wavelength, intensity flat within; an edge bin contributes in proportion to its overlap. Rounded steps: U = 4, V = 1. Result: 4.0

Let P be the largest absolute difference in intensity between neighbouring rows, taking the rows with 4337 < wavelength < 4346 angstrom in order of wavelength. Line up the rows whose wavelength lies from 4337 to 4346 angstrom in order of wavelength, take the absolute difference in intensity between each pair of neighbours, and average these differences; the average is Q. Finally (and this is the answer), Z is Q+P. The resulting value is 0.32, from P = 0.206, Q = 0.12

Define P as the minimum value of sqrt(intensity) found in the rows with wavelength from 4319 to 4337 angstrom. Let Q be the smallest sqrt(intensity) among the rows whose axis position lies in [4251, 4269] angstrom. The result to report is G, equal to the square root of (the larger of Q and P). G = 1.696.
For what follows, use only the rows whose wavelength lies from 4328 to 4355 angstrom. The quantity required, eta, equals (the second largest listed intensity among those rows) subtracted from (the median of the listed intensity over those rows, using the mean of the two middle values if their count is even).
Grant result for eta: -0.3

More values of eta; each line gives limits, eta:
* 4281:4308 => -0.8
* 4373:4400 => -0.4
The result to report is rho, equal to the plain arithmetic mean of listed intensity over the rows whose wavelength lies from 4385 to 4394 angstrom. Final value 8.6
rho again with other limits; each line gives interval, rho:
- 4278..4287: 8.3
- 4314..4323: 8.8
